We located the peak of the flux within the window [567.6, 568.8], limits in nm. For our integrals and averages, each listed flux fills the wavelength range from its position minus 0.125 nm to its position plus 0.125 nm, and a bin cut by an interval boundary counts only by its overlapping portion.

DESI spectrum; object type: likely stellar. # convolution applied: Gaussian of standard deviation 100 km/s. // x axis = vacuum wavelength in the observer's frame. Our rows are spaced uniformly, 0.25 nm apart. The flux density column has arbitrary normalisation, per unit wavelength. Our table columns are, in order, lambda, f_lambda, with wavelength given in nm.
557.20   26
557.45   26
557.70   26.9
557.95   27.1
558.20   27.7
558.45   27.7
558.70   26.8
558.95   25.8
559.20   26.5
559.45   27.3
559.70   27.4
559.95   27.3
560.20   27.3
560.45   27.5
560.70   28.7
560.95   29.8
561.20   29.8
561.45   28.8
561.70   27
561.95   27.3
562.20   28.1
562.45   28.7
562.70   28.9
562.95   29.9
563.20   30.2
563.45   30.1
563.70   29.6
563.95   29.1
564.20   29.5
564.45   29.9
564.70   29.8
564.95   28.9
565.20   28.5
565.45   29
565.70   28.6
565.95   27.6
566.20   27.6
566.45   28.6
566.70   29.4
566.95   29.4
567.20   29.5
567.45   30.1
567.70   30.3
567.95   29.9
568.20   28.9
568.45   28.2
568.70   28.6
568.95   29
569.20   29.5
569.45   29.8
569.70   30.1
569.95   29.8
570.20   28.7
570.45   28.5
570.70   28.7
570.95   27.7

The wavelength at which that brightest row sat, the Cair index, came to 567.70 nm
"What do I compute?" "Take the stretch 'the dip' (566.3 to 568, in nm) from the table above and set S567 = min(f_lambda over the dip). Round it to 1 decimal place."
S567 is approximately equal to 28.6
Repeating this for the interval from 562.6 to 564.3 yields 28.9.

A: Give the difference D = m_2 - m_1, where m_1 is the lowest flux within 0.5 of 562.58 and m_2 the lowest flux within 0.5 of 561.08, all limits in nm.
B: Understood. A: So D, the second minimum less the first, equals 0.6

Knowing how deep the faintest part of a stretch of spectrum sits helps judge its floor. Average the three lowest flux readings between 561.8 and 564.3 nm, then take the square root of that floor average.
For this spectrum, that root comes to 5.29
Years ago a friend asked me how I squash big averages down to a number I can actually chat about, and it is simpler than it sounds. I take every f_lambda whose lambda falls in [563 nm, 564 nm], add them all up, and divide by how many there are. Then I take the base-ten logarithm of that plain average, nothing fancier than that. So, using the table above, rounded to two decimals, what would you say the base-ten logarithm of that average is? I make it 1.47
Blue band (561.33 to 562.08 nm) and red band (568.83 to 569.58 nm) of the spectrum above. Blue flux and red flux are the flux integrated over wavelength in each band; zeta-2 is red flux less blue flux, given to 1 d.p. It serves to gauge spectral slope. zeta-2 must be 1.3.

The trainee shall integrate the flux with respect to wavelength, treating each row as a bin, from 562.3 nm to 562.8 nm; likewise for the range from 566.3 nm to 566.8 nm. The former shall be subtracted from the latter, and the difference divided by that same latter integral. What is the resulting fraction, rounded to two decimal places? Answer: 0.01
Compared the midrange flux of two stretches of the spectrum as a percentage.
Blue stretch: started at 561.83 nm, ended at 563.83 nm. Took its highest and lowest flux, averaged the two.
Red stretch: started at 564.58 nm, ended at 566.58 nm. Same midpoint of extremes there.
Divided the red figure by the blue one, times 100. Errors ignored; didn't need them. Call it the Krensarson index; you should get 99.8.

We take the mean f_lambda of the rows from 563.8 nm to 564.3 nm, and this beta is 29.3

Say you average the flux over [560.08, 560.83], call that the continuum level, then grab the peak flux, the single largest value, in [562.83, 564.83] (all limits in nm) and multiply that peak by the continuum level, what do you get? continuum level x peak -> 841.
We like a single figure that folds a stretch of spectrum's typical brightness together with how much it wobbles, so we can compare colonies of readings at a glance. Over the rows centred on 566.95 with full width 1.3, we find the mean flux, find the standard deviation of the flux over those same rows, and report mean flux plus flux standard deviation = 29.9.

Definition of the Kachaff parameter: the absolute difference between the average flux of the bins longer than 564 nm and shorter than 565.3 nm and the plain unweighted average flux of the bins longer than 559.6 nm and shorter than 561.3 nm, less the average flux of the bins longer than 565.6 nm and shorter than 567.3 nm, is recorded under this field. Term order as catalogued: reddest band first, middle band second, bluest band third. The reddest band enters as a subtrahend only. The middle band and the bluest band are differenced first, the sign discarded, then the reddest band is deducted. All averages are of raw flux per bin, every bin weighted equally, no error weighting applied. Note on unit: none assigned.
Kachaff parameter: -27.6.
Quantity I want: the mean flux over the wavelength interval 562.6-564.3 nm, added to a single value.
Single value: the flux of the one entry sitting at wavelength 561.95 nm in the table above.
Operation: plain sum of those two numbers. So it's 56.9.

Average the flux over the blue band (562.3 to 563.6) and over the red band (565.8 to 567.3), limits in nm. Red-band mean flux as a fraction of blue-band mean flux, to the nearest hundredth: 0.97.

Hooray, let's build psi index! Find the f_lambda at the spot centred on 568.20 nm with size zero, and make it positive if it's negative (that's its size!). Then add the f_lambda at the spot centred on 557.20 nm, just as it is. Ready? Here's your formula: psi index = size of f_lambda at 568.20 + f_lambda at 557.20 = 54.9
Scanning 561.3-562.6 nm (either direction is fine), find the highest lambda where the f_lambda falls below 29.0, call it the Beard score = 562.45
